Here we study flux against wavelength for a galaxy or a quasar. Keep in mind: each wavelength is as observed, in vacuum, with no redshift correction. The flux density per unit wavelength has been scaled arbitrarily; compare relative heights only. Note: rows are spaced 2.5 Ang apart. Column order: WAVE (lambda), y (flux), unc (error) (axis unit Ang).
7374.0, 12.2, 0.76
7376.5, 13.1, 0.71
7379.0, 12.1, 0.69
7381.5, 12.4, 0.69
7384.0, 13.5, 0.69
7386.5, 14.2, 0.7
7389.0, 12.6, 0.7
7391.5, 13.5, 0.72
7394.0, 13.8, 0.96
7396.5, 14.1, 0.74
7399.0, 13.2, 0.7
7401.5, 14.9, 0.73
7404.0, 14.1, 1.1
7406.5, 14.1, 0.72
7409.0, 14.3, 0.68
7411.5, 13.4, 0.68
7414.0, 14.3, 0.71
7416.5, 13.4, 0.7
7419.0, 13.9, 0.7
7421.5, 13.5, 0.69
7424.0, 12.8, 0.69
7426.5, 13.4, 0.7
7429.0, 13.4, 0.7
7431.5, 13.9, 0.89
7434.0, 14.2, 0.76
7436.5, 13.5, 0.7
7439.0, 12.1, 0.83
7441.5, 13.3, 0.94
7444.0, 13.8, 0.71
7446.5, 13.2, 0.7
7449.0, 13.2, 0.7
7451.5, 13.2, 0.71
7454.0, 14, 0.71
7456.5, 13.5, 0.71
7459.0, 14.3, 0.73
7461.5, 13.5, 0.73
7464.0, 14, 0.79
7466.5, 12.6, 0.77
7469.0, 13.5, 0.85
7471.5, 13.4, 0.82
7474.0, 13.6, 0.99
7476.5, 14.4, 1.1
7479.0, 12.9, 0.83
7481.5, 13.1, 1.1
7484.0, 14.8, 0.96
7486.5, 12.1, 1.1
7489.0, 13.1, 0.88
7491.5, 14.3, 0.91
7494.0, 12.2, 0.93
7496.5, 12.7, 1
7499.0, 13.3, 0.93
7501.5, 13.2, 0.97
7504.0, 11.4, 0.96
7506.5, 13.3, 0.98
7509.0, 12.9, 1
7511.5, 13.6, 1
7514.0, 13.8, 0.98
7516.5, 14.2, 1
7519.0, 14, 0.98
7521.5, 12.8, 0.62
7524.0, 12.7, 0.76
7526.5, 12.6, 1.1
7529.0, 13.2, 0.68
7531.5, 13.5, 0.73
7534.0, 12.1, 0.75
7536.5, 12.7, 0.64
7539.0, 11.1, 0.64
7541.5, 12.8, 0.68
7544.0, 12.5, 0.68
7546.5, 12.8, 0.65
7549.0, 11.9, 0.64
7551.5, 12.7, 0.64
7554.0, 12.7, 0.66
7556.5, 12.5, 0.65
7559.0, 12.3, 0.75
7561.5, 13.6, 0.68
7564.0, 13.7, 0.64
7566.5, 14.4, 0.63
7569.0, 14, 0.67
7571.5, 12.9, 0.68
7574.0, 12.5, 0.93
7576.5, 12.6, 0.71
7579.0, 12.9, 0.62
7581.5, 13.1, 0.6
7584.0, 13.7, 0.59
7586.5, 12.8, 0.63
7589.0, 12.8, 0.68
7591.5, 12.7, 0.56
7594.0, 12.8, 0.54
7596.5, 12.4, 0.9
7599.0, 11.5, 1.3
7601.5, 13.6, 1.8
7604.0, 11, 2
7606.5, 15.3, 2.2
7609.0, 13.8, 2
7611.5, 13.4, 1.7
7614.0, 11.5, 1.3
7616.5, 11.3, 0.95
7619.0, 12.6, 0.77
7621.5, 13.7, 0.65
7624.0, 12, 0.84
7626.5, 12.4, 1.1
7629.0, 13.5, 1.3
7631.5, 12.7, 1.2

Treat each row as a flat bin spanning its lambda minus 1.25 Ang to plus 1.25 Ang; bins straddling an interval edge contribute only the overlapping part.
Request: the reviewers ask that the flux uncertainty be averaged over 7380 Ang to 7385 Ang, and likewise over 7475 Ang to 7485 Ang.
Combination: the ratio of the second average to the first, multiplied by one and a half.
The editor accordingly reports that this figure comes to 2.2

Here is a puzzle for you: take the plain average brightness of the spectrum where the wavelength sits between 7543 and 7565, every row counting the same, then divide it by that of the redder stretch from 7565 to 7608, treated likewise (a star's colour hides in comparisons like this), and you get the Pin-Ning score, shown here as 0.98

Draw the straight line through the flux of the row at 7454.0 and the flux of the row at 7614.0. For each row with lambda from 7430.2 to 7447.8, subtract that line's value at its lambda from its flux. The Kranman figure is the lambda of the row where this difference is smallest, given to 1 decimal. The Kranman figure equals 7439.0 Ang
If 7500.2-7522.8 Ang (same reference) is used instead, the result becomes 7504.0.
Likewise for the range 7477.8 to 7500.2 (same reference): 7486.5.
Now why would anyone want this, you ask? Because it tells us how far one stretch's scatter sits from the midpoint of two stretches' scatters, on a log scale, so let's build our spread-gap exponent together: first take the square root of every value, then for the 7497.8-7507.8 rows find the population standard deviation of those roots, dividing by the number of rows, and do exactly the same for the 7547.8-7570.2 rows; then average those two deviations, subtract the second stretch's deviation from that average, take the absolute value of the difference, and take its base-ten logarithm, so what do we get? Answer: -2.7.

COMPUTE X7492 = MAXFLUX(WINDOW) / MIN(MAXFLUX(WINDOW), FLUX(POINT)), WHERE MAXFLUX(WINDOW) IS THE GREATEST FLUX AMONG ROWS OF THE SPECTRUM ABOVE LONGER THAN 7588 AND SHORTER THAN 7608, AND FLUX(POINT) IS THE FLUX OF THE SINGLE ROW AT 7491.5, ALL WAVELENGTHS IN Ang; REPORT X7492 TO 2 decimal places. 1.07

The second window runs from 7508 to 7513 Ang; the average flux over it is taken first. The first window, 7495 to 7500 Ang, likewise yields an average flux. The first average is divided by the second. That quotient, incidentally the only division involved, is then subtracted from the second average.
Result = 12.3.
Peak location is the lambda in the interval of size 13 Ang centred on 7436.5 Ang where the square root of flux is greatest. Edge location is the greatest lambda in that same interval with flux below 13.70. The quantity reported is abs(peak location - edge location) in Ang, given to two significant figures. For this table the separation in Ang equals 7.5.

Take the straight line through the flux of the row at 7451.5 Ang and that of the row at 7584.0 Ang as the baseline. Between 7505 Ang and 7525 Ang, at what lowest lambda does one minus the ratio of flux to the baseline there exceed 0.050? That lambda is 7524.0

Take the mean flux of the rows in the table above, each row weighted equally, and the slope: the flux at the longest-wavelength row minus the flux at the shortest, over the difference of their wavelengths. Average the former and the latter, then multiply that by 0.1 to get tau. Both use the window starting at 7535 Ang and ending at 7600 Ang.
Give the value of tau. 0.64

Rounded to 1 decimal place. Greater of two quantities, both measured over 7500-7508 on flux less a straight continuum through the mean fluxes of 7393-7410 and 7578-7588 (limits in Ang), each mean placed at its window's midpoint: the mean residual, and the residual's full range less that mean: 2.8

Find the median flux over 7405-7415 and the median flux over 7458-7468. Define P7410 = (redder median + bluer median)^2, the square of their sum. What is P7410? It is 781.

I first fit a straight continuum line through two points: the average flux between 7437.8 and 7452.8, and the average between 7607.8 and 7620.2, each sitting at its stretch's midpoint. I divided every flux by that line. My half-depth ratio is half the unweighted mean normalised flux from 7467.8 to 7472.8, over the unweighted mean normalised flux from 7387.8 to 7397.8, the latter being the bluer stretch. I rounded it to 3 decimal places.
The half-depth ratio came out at 0.509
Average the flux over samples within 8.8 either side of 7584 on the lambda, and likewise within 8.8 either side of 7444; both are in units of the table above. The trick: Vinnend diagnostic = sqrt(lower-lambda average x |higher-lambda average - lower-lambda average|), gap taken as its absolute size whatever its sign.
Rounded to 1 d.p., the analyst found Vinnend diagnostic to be 1.8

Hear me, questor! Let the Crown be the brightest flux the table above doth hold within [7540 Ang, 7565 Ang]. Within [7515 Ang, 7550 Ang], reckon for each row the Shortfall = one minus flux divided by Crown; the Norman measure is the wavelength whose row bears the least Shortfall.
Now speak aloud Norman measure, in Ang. 7516.5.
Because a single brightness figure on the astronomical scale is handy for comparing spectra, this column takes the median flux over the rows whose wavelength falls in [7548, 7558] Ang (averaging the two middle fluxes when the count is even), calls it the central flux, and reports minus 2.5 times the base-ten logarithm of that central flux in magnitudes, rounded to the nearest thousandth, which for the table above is -2.751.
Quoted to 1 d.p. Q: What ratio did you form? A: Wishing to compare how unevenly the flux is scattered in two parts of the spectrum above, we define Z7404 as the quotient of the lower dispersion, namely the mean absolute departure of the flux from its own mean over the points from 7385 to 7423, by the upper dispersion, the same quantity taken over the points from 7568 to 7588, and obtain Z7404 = 1.1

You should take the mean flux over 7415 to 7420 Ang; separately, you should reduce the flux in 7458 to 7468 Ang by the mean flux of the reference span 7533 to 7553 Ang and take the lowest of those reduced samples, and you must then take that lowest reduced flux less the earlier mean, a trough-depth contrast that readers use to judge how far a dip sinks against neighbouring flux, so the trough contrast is -13.4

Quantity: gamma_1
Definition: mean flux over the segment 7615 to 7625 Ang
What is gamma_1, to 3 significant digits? 12.4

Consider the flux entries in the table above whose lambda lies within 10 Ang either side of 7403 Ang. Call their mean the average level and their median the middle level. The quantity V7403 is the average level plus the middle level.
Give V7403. 28.1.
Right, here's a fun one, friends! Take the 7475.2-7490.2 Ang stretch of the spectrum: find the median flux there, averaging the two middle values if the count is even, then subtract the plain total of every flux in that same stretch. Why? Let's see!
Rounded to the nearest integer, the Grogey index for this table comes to -67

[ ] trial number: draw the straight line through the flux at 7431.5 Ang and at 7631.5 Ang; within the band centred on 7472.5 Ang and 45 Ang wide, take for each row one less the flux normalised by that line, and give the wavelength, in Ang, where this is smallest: 7484.0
